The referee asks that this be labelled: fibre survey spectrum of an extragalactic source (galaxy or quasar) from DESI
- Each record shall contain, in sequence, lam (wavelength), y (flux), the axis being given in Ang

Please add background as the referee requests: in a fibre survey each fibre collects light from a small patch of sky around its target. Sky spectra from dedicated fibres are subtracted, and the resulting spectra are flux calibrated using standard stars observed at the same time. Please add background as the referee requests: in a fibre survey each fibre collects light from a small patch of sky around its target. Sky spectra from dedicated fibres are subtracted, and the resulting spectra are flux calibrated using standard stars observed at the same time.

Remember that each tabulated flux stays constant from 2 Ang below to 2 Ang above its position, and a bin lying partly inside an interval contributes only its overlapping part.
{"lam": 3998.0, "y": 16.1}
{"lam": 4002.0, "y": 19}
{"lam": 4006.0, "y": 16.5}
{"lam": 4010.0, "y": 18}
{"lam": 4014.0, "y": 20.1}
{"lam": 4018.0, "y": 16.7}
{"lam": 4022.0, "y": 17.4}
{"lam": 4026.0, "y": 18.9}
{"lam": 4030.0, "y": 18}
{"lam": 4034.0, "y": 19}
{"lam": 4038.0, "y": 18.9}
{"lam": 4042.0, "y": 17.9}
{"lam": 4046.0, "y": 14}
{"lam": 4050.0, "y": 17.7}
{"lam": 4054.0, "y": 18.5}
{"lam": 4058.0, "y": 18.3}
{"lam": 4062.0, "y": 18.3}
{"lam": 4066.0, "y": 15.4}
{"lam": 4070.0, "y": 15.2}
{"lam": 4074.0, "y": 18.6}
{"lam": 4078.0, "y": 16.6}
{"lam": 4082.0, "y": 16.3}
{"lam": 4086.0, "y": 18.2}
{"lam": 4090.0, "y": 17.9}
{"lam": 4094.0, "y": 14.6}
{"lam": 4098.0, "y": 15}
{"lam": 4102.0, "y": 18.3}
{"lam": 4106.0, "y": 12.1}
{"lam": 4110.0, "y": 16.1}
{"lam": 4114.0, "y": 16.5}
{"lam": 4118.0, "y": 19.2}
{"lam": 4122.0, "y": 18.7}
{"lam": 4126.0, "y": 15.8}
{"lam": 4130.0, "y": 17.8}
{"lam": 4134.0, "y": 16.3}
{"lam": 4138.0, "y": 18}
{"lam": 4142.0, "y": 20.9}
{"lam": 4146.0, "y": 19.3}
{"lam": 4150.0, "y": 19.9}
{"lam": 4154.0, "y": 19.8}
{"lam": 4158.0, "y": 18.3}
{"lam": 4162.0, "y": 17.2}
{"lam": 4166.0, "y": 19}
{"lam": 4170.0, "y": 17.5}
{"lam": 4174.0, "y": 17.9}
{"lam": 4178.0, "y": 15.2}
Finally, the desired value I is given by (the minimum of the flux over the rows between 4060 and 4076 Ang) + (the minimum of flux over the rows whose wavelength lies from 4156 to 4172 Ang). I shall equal 32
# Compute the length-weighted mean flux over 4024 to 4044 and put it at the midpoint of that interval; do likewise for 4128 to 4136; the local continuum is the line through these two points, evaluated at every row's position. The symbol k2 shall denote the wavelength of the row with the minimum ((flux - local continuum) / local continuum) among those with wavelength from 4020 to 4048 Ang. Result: 4046.0 Ang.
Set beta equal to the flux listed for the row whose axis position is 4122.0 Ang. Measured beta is 18.7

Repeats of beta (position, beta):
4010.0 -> 18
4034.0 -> 19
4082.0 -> 16.3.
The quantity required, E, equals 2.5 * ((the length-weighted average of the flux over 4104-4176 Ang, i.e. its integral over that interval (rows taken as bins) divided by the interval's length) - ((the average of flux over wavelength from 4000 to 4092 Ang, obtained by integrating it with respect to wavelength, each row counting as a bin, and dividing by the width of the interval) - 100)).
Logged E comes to 250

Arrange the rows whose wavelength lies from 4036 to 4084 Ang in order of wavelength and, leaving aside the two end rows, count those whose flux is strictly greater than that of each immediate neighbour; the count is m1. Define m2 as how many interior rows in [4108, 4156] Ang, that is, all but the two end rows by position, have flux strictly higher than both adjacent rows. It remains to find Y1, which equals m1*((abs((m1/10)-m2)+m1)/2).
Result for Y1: 5.8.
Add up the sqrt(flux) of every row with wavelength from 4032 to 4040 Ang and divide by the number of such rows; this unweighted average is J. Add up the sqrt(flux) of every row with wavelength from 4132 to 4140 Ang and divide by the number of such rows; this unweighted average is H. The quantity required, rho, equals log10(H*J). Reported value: 1.26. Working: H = 4.14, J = 4.35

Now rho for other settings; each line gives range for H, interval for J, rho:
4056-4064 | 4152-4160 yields 1.27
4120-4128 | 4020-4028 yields 1.25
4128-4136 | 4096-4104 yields 1.23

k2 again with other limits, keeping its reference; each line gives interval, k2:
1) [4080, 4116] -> 4106.0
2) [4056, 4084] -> 4070.0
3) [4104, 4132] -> 4106.0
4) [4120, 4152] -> 4126.0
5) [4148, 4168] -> 4162.0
